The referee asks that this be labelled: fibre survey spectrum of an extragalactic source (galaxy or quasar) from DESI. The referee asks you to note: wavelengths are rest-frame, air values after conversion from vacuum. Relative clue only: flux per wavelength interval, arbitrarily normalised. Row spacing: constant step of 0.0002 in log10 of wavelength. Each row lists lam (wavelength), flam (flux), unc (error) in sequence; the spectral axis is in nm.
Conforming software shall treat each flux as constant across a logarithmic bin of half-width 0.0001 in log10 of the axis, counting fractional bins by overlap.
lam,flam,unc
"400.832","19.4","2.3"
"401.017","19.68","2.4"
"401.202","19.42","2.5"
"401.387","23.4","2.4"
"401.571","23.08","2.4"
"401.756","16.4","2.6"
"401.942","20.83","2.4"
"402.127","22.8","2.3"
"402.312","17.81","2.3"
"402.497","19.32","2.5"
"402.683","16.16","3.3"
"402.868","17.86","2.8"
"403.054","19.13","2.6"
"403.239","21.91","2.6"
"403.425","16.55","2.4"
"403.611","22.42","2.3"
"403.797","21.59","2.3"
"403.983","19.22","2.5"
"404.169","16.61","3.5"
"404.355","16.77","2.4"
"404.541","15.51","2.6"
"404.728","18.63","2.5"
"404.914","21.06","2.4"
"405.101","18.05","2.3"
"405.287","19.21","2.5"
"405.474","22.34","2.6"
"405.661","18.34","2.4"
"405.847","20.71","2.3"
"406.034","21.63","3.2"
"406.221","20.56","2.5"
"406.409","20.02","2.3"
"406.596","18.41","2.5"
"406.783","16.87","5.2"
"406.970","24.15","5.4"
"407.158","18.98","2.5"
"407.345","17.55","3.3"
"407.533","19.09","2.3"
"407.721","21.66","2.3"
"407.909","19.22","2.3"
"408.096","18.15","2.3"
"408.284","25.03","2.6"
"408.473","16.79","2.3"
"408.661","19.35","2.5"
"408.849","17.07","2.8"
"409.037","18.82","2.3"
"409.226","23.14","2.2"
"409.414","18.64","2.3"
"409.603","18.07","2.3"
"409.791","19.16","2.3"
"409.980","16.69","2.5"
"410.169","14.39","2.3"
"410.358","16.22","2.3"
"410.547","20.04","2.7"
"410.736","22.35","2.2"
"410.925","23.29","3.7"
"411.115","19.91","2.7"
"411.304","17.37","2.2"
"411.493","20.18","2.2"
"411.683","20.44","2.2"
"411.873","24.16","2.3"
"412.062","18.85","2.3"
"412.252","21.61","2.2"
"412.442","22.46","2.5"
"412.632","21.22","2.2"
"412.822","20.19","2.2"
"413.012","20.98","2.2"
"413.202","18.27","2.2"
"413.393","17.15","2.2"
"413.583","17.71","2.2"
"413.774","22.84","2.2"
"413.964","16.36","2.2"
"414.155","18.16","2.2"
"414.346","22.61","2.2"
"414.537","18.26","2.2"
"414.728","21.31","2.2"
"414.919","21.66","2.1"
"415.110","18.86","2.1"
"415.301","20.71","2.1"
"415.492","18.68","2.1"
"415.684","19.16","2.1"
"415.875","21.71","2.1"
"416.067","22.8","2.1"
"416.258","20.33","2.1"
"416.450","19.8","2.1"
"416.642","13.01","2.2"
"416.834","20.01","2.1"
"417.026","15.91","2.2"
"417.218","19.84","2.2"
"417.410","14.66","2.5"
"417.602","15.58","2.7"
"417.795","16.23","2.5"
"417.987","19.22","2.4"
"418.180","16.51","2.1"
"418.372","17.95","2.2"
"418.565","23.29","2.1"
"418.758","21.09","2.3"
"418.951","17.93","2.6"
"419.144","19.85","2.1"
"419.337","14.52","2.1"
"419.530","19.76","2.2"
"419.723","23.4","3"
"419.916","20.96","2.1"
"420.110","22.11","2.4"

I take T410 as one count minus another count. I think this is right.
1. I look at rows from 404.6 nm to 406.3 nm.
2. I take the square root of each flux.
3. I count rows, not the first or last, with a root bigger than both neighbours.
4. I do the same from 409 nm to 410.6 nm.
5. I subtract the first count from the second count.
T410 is -1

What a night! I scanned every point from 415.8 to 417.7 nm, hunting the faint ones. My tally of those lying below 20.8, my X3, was 8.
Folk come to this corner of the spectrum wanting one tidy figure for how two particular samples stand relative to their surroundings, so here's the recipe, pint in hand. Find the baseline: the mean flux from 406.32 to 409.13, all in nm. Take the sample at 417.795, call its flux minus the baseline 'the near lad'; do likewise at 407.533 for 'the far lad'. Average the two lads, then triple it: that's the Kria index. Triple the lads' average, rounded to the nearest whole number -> -5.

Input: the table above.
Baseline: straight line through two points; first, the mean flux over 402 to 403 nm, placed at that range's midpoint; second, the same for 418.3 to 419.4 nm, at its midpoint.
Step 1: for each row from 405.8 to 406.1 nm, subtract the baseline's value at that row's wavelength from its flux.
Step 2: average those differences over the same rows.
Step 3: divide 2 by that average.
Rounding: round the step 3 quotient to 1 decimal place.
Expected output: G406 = 0.9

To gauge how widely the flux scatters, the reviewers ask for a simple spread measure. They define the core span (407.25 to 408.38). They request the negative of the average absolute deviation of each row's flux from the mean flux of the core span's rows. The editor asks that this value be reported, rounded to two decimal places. -2.15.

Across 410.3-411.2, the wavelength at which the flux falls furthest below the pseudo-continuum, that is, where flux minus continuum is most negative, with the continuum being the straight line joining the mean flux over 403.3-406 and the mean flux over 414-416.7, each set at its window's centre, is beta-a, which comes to 410.358 nm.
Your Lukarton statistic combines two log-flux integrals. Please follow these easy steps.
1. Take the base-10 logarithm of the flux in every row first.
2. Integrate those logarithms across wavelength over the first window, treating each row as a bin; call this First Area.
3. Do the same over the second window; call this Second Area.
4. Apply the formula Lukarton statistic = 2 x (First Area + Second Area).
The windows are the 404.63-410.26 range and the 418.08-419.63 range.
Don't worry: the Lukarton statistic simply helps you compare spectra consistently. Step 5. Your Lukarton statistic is 18.4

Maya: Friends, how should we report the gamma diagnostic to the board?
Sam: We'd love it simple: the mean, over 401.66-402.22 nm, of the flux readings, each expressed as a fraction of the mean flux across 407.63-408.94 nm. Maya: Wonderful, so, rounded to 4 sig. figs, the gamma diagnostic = 1.020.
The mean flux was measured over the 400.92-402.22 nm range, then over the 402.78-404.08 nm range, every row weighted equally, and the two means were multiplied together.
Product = 412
